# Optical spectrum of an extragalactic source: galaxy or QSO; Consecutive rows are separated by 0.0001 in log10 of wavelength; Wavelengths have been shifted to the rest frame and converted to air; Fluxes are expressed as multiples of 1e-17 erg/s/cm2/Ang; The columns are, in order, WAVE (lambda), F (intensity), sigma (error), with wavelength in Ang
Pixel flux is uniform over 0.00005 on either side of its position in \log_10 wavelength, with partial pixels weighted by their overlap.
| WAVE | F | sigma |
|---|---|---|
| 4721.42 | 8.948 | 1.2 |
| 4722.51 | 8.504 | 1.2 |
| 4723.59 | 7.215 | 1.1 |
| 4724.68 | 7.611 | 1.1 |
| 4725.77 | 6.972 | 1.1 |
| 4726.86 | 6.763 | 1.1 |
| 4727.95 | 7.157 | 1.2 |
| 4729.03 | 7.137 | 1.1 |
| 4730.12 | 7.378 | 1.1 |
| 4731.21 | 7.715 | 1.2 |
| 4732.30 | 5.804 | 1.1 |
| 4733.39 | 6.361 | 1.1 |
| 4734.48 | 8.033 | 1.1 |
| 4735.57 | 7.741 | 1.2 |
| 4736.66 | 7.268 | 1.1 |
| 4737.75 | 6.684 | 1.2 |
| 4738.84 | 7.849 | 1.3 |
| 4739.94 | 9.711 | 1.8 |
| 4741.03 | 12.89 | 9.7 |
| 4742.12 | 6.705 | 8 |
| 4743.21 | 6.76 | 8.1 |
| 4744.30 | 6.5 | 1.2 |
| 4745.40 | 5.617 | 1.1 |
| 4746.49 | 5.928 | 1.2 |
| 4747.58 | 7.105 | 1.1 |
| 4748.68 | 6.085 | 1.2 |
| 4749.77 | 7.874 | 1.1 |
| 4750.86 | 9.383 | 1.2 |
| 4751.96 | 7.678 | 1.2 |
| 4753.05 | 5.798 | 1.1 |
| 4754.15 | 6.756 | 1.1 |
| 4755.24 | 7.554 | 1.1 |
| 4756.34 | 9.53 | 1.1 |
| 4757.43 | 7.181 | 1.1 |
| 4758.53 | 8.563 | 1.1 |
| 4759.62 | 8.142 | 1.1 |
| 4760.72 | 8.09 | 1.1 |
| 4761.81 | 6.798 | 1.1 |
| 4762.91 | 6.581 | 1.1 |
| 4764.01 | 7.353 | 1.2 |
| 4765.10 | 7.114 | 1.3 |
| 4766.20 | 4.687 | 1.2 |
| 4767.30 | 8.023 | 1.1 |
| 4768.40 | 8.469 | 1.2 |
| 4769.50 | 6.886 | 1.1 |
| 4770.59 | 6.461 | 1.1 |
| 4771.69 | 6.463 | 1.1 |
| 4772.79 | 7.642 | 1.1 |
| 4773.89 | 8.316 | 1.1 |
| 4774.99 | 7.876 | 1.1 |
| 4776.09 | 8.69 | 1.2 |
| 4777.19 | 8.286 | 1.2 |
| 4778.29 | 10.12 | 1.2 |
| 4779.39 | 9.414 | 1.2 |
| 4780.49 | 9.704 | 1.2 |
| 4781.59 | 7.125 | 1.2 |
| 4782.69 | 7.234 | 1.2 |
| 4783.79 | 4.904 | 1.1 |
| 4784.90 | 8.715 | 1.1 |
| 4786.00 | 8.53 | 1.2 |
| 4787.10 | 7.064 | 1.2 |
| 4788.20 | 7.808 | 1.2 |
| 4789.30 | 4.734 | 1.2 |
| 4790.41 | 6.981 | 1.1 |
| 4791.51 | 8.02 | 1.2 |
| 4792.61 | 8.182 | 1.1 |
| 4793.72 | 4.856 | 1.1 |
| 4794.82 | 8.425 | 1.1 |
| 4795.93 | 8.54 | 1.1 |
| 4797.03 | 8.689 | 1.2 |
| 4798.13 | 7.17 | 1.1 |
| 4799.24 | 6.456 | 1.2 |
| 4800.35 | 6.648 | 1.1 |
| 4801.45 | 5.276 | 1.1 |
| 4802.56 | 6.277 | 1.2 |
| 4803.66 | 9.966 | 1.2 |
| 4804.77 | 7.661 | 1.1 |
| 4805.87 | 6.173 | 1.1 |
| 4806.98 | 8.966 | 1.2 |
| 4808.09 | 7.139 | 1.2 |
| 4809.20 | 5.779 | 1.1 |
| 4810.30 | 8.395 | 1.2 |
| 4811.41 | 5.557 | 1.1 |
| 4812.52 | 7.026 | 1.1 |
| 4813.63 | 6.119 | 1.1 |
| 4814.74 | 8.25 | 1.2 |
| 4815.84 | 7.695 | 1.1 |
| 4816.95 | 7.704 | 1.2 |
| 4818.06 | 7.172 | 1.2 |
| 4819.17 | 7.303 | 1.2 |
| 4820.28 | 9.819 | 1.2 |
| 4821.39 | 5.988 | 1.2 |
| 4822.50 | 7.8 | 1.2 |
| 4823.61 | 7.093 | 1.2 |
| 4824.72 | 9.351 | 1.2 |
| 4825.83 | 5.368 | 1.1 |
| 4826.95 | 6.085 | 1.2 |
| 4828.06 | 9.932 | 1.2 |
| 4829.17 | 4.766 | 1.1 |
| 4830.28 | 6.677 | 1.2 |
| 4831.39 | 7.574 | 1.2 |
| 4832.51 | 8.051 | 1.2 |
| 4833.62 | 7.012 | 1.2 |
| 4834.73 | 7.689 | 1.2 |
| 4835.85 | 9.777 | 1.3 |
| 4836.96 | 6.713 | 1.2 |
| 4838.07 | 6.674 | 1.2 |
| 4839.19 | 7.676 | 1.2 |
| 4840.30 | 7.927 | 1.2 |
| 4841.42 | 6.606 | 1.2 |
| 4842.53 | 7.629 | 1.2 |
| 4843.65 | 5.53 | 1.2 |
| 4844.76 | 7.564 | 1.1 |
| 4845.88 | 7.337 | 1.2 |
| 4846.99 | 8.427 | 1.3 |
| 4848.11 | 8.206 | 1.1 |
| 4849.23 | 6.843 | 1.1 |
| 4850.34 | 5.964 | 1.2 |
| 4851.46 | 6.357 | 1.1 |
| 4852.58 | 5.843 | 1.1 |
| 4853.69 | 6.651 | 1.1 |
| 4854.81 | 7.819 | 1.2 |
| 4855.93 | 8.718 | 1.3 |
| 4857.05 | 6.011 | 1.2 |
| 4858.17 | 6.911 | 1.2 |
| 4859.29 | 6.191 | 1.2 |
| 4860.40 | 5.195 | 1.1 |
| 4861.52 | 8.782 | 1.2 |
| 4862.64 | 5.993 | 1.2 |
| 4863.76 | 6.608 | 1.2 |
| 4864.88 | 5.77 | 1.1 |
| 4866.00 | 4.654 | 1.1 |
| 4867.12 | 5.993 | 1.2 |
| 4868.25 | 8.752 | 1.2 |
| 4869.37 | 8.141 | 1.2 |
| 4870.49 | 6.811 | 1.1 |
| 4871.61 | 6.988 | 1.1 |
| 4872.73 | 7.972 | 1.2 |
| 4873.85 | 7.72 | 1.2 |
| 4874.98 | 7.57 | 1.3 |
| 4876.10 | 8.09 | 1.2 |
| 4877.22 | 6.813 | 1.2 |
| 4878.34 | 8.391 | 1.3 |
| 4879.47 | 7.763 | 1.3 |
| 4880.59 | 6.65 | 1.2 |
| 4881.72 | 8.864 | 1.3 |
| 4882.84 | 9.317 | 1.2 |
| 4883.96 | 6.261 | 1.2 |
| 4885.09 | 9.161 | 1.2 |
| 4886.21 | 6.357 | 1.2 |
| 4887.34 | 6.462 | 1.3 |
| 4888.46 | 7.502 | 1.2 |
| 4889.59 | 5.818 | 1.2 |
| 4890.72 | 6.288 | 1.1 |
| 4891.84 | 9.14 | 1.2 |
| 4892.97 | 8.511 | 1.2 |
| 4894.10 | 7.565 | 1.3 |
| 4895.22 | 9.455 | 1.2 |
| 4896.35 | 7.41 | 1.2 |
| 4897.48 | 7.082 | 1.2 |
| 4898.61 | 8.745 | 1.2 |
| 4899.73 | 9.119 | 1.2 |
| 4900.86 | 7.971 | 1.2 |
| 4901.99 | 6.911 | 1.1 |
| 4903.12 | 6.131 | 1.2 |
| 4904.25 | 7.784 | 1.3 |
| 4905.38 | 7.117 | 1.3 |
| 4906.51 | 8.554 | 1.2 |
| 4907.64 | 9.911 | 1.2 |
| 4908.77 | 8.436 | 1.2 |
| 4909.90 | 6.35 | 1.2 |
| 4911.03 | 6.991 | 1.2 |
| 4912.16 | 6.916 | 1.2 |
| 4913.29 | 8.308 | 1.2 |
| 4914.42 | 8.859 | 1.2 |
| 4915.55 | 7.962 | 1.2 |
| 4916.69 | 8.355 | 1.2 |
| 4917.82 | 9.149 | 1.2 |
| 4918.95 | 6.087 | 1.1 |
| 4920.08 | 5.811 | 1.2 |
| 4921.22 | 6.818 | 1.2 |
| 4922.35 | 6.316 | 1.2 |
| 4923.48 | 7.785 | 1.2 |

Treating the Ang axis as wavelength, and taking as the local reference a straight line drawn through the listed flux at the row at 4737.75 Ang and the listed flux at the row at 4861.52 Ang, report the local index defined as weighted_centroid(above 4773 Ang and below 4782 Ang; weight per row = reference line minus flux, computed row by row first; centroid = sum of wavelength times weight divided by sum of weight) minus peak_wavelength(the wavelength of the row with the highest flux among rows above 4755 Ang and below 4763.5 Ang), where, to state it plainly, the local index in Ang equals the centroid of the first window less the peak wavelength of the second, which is 21.6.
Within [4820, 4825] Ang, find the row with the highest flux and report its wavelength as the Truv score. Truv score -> 4820.28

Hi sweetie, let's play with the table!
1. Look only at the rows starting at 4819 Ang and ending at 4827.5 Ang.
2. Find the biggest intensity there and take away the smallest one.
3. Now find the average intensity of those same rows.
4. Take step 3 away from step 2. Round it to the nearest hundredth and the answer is -2.90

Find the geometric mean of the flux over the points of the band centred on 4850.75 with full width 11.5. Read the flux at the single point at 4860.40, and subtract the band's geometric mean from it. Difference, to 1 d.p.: -2.0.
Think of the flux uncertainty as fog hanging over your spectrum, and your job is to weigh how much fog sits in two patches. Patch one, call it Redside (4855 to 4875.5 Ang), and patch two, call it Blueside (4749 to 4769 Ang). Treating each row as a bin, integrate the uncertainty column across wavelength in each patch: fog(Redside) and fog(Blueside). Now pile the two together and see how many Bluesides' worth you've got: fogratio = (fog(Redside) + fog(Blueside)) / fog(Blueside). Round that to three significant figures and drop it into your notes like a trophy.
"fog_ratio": 2.06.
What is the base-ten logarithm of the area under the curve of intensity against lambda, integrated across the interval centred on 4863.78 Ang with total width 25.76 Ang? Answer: 2.252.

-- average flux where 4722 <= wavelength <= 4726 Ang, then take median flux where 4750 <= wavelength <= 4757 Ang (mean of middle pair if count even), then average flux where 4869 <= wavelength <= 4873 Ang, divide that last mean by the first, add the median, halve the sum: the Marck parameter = 4.3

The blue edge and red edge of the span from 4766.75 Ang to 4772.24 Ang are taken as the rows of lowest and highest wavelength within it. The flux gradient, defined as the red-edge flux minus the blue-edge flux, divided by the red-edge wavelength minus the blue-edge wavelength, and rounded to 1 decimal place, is -0.4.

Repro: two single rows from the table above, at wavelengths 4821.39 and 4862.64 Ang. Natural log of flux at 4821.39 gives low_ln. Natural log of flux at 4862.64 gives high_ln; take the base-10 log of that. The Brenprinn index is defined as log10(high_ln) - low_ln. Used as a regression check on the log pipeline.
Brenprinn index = -1.54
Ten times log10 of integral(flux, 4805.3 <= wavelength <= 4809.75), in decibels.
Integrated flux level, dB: 14.9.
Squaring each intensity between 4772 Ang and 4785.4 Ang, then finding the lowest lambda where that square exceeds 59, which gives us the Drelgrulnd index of 4773.89 Ang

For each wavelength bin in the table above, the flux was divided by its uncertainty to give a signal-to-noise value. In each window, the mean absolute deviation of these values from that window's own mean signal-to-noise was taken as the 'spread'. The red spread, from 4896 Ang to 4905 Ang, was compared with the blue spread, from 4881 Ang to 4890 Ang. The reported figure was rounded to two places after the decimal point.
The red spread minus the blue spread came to -0.41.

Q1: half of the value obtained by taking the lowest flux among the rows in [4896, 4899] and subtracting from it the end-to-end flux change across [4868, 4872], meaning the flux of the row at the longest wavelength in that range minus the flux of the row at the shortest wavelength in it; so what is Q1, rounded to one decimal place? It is 4.4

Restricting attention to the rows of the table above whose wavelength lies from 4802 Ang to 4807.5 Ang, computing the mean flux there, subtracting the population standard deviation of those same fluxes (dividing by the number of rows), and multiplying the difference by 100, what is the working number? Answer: 632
